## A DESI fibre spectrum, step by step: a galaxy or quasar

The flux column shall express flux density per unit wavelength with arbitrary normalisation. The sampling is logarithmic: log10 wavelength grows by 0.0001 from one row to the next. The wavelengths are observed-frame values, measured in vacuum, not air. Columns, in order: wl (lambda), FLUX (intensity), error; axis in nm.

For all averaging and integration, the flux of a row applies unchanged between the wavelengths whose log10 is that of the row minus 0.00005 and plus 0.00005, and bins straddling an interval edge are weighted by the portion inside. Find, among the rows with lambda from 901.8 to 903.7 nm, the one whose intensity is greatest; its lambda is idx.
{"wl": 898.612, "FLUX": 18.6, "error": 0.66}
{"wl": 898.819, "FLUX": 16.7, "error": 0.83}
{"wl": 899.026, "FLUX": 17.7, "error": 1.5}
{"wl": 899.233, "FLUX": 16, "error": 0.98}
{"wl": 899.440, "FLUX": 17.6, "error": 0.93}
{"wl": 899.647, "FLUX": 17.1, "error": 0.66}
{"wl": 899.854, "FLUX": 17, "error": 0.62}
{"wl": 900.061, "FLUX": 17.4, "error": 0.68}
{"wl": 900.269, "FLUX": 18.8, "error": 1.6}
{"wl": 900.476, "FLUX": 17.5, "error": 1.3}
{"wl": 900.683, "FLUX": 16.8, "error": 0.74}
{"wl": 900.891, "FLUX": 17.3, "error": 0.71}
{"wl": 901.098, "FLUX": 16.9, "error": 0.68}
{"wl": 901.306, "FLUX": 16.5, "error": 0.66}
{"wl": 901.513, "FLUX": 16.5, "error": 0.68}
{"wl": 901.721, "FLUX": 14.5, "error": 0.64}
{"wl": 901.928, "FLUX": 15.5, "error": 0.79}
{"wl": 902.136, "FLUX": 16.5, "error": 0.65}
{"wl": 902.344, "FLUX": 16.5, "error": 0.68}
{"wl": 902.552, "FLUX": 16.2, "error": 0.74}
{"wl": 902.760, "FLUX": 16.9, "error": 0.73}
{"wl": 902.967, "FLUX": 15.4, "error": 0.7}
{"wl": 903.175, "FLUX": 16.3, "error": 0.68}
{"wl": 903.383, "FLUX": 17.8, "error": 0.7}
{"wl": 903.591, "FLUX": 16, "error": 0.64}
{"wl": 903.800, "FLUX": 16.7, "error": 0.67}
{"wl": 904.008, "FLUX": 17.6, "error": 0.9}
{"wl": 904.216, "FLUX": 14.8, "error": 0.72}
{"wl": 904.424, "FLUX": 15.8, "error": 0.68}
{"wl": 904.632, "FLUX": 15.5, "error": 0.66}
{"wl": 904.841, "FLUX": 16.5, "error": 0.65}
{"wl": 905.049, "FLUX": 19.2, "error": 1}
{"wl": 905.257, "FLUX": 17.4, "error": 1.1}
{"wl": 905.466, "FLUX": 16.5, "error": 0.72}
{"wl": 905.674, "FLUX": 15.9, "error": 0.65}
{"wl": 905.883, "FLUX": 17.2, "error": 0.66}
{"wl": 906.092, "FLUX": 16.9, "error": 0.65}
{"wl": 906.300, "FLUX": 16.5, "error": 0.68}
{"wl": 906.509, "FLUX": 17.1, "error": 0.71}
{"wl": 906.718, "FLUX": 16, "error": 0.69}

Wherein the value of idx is 903.383 nm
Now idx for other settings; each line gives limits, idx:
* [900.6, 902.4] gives 900.891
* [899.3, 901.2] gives 900.269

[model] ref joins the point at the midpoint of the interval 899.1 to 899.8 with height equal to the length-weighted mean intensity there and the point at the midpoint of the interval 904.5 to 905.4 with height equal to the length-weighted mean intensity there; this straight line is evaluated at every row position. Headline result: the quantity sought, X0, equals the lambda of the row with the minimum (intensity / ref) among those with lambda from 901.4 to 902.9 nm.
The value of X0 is 901.721 nm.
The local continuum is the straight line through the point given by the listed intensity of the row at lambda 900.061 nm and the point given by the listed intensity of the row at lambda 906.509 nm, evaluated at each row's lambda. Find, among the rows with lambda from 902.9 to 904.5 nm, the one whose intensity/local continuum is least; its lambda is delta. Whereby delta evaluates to 904.216 nm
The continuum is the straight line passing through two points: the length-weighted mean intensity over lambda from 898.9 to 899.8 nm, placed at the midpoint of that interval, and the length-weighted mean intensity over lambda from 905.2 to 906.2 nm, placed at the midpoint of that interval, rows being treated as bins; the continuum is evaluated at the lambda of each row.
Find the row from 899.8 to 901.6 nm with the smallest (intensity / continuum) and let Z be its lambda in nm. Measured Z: 901.306 nm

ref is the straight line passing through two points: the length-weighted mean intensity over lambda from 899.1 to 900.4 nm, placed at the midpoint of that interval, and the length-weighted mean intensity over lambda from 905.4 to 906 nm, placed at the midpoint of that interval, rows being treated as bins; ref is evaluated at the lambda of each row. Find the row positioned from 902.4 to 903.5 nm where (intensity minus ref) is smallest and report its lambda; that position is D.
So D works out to 902.967 nm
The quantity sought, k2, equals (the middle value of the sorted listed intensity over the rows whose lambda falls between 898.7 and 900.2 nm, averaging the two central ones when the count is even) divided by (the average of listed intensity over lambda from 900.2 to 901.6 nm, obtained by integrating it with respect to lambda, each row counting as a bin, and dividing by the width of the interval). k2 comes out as 1.00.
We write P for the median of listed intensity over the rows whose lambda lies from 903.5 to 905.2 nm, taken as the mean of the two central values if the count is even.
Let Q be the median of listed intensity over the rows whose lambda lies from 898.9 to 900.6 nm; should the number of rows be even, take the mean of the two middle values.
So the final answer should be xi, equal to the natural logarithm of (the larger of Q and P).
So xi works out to 2.86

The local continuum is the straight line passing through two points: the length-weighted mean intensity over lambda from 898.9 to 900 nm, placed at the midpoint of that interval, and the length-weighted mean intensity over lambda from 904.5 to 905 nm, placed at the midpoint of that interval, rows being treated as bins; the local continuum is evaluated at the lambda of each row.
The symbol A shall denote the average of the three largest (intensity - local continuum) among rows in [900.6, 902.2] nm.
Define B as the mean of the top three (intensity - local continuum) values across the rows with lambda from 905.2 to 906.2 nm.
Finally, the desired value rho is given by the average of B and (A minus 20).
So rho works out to -9.5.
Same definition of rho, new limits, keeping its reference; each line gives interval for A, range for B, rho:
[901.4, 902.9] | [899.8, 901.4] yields -9.6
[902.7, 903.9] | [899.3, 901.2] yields -9.2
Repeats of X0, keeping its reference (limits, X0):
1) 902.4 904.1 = 902.967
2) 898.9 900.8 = 899.233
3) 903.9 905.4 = 904.216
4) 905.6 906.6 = 905.674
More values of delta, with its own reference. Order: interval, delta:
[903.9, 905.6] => 904.216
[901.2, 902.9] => 901.721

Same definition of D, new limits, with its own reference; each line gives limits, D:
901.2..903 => 901.721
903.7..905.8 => 904.216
